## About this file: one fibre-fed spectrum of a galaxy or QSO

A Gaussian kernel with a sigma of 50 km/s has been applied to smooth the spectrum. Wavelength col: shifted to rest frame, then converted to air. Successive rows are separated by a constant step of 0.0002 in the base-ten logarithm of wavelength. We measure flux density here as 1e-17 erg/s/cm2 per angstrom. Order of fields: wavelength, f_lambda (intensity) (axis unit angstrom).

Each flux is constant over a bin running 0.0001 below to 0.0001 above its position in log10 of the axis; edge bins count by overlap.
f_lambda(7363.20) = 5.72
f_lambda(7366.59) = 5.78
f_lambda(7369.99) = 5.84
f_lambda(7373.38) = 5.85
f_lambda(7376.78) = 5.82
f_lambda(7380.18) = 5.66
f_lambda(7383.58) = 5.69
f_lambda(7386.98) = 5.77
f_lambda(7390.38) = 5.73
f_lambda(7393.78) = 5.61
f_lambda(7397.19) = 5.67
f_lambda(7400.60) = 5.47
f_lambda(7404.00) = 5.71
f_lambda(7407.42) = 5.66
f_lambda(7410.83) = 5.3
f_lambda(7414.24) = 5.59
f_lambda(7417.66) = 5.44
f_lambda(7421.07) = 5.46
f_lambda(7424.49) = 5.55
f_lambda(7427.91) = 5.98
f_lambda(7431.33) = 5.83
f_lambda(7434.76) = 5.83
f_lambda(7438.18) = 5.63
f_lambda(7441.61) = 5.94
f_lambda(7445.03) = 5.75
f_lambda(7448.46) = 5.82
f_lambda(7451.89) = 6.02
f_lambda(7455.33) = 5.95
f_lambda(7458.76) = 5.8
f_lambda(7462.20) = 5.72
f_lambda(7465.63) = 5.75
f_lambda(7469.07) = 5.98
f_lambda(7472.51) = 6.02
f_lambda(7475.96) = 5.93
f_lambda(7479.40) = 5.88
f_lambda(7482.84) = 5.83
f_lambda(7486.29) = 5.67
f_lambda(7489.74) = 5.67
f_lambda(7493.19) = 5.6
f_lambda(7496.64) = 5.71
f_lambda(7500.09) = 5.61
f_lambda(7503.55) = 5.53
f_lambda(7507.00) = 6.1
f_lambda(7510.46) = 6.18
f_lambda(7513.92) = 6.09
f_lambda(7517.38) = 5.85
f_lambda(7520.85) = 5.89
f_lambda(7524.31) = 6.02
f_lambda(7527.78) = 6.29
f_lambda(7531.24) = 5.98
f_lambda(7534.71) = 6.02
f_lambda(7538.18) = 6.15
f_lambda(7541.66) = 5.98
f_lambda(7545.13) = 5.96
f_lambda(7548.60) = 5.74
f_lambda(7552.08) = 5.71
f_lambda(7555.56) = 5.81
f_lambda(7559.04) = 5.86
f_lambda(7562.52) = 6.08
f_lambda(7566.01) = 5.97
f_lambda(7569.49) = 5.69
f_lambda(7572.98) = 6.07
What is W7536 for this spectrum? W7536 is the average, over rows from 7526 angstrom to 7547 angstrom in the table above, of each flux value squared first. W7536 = 36.8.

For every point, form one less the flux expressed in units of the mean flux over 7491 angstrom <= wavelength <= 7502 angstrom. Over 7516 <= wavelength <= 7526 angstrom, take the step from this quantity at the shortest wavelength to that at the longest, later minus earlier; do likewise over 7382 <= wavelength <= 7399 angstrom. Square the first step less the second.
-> 0.0011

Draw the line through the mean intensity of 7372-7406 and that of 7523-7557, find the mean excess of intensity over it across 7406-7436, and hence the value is -0.13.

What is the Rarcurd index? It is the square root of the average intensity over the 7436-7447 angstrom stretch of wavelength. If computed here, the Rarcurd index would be 2.40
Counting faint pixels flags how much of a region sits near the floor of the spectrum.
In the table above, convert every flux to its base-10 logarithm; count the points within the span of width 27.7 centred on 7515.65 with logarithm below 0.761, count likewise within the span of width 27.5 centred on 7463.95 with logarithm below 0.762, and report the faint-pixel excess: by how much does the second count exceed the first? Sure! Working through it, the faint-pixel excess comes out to 1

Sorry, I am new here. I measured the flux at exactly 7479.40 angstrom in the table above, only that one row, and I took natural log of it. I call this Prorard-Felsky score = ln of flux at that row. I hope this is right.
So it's 1.77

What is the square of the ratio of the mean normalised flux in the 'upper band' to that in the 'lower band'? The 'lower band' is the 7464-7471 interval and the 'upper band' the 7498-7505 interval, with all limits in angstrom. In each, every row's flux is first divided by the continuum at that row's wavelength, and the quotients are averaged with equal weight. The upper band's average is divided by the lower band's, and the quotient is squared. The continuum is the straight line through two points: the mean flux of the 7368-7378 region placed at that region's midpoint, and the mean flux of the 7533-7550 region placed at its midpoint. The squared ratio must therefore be 0.89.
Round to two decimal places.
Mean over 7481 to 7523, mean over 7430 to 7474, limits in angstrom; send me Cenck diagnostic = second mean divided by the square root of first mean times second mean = 1.00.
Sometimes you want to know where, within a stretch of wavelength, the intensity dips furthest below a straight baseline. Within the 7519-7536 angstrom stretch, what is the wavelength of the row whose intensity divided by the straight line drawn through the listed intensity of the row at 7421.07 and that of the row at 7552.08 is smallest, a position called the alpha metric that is 7520.85 angstrom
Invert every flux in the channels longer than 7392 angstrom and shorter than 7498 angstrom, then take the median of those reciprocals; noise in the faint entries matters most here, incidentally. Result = 0.1748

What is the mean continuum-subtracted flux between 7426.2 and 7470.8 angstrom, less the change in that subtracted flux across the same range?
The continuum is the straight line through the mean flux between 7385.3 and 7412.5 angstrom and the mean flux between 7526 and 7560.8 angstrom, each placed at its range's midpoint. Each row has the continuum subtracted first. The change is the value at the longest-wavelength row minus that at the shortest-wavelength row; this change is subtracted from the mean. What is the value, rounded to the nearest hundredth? 0.21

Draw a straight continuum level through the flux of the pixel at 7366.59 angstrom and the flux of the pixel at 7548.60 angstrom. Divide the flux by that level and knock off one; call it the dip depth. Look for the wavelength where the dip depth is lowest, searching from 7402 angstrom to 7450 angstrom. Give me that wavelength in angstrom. 7410.83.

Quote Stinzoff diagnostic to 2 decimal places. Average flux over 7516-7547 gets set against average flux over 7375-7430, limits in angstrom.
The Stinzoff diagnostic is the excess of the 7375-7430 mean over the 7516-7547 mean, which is -0.38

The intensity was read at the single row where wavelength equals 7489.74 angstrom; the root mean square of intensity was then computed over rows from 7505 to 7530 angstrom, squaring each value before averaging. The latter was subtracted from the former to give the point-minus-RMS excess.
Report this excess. -0.4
